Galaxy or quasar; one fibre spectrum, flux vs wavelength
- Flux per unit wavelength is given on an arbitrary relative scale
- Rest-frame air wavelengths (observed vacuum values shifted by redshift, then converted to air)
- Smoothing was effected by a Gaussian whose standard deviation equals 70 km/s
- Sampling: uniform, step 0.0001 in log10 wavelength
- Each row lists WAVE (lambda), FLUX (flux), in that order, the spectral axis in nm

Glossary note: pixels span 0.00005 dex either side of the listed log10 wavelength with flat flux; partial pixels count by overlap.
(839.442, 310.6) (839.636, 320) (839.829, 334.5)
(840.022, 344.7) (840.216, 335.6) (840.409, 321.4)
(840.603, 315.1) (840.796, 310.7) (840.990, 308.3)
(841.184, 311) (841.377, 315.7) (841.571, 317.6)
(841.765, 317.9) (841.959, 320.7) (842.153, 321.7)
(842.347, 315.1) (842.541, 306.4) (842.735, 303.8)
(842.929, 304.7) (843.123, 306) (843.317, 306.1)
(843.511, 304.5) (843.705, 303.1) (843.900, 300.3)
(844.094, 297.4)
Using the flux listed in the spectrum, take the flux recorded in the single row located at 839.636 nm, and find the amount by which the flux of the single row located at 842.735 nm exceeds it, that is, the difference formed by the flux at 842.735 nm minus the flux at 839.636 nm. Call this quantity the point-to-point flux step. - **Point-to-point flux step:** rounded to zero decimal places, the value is -16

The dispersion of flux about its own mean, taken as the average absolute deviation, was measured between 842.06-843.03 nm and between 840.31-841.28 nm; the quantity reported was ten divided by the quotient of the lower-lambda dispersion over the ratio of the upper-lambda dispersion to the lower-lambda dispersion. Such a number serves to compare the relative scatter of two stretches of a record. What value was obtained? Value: 4.1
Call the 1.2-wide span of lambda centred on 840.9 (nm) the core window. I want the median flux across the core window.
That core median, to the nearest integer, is 313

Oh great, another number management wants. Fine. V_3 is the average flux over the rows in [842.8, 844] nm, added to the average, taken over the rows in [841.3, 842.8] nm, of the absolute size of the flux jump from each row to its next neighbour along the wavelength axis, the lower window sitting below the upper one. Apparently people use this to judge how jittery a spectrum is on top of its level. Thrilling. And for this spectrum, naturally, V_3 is 308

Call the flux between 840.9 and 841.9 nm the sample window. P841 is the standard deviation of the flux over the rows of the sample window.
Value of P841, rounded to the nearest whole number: 4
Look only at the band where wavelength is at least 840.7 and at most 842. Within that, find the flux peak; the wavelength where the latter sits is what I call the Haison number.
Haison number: 841.959 nm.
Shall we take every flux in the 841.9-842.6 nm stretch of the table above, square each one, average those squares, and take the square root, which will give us 316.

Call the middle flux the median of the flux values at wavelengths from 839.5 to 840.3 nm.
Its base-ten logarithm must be 2.53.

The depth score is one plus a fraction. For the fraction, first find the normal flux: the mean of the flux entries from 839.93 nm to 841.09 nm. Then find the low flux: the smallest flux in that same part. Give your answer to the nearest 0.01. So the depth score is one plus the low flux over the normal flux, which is 1.96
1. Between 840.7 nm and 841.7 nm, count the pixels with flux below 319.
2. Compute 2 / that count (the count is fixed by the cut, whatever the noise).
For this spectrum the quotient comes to 0.40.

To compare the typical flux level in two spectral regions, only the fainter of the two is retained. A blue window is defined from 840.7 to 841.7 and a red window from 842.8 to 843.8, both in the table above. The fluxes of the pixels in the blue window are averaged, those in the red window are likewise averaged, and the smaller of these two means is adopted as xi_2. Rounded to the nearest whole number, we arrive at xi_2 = 305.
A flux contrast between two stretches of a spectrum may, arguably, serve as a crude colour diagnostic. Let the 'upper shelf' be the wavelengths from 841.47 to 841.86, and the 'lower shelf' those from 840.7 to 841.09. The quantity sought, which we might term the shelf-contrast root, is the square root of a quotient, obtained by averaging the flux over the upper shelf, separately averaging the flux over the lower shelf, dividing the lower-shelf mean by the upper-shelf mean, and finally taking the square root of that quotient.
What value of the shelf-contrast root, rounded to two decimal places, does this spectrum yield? 0.99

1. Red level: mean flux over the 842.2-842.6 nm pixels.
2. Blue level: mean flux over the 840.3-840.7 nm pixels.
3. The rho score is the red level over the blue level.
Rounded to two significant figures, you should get 0.98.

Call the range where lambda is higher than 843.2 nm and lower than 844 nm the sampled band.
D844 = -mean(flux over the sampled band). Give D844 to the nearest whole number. -304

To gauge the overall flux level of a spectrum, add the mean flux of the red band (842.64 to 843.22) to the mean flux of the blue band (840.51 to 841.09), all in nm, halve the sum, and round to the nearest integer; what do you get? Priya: 308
